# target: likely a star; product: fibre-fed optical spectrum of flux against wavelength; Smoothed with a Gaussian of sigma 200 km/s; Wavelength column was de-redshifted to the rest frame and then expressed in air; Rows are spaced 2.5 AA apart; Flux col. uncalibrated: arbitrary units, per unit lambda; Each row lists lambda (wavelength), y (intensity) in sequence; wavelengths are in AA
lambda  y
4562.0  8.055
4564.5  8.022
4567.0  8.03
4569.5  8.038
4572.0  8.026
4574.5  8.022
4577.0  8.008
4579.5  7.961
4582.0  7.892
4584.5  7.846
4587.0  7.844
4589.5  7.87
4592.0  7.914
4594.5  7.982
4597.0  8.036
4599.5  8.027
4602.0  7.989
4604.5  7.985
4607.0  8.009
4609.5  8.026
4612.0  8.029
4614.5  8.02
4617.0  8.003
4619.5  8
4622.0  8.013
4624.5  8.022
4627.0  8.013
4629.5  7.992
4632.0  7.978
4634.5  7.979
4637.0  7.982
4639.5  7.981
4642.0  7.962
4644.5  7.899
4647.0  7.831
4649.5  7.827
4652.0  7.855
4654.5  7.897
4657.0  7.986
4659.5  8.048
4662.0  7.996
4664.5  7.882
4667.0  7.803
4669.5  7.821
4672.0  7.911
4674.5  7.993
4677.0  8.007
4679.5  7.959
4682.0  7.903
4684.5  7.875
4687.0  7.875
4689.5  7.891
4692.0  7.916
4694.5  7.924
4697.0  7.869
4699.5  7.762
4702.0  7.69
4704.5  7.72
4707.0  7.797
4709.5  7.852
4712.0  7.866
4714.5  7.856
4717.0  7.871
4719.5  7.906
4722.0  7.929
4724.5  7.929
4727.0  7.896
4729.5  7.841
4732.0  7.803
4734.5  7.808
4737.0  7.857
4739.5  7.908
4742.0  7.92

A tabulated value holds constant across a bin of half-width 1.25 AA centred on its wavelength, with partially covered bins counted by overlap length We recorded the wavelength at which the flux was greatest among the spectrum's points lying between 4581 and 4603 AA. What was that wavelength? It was 4597.0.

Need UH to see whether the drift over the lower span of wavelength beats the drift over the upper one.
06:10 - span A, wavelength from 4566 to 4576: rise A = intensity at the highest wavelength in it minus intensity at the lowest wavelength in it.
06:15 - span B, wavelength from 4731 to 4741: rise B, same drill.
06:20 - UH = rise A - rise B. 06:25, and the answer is -0.11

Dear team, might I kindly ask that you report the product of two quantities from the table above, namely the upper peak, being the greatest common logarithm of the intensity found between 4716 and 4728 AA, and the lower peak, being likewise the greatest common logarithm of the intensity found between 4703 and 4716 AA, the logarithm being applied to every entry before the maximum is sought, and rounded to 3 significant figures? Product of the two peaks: 0.805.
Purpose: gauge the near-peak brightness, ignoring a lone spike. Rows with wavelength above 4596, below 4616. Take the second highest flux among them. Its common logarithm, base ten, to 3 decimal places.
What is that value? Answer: 0.905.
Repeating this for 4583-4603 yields 0.905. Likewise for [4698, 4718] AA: 0.896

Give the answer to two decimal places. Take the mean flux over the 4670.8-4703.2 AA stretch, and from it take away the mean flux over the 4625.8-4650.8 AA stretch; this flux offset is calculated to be -0.05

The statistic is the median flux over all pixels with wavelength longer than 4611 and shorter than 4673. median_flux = 7.98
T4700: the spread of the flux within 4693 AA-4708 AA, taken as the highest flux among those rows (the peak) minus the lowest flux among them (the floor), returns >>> 0.23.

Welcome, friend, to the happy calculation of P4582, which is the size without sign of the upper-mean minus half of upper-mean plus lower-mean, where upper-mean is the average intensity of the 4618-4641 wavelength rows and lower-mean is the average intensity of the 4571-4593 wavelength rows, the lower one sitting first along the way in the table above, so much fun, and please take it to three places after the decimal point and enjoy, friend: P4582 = 0.032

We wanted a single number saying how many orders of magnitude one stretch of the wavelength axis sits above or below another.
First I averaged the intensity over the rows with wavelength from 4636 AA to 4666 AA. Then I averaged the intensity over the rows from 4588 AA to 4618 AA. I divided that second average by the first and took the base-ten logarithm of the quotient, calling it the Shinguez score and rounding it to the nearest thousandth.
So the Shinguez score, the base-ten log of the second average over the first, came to 0.003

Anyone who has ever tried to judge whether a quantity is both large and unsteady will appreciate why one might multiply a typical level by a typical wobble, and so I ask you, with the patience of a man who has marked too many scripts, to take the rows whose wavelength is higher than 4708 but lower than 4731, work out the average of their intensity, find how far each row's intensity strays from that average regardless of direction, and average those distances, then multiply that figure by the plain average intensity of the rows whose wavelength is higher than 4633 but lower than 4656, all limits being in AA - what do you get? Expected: 0.23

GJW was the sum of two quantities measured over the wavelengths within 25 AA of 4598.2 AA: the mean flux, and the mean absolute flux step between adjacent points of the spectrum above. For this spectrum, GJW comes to 8.00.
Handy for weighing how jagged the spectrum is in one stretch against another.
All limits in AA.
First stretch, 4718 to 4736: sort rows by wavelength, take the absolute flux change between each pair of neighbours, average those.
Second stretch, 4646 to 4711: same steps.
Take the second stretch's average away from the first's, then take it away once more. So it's -0.074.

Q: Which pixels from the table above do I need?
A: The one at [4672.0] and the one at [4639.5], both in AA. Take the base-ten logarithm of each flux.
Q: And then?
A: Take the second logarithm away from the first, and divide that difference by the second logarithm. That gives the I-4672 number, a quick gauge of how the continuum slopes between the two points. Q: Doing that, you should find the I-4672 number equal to -0.004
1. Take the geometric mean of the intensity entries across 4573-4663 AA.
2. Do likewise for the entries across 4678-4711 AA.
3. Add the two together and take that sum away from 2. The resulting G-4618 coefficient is -13.8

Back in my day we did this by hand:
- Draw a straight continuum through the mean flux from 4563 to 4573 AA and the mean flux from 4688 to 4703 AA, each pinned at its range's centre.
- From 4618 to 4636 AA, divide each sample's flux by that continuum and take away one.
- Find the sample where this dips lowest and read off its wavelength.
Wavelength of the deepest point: 4632.0 AA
